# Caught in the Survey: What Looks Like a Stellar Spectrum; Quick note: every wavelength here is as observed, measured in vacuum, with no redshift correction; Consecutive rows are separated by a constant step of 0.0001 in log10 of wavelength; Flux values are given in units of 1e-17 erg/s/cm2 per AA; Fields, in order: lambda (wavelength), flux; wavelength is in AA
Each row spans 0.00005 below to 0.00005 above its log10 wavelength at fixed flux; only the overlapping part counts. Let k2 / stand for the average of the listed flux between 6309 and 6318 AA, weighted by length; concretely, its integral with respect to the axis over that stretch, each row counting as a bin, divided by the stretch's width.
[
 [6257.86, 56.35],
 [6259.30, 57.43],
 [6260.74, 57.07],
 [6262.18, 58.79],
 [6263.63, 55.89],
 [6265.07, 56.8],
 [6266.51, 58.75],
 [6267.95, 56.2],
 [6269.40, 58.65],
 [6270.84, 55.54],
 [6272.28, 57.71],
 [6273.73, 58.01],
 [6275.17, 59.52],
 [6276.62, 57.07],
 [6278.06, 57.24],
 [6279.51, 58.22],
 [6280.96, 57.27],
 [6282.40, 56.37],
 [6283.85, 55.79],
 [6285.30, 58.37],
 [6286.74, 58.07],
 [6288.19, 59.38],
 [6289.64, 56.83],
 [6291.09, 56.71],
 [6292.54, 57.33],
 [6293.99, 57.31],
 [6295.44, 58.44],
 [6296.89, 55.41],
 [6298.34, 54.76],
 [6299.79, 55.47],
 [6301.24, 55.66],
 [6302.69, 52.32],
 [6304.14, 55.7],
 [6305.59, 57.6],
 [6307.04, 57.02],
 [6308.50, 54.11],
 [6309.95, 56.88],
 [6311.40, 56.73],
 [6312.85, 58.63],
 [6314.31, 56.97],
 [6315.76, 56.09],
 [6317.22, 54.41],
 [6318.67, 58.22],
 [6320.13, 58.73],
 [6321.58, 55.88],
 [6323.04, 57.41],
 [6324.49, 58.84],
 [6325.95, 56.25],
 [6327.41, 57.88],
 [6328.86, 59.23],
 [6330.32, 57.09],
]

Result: 56.6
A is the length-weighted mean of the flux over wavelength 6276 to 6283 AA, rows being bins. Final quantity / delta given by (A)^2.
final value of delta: 3281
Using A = 57.3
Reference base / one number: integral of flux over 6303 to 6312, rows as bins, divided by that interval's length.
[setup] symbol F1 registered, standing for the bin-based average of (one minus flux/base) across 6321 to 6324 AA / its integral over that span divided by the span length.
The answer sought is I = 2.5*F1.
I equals -0.031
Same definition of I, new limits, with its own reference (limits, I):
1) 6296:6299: 0.040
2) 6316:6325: -0.043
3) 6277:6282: -0.058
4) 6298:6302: 0.038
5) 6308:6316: -0.022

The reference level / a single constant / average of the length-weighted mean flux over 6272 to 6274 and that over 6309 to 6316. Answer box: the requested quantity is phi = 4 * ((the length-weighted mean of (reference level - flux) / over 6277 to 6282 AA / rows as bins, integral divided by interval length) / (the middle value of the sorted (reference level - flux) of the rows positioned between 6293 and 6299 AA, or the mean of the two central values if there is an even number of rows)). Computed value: 0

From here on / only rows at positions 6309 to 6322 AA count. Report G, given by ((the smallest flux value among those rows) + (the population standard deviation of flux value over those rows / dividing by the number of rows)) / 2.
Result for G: 27.9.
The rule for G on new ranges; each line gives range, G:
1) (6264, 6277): 28.4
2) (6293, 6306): 27.0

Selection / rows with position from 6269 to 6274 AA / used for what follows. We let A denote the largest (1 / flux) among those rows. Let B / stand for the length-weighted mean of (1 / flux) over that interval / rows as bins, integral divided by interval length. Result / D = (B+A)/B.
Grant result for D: 2.032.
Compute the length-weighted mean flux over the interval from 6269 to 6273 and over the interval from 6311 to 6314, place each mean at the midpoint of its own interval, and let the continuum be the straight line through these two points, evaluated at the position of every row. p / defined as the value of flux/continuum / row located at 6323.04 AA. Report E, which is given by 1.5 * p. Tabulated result 1.49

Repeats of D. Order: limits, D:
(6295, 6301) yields 2.020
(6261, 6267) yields 2.028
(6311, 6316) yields 2.020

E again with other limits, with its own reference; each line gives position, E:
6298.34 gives 1.43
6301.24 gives 1.45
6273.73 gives 1.52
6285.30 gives 1.52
